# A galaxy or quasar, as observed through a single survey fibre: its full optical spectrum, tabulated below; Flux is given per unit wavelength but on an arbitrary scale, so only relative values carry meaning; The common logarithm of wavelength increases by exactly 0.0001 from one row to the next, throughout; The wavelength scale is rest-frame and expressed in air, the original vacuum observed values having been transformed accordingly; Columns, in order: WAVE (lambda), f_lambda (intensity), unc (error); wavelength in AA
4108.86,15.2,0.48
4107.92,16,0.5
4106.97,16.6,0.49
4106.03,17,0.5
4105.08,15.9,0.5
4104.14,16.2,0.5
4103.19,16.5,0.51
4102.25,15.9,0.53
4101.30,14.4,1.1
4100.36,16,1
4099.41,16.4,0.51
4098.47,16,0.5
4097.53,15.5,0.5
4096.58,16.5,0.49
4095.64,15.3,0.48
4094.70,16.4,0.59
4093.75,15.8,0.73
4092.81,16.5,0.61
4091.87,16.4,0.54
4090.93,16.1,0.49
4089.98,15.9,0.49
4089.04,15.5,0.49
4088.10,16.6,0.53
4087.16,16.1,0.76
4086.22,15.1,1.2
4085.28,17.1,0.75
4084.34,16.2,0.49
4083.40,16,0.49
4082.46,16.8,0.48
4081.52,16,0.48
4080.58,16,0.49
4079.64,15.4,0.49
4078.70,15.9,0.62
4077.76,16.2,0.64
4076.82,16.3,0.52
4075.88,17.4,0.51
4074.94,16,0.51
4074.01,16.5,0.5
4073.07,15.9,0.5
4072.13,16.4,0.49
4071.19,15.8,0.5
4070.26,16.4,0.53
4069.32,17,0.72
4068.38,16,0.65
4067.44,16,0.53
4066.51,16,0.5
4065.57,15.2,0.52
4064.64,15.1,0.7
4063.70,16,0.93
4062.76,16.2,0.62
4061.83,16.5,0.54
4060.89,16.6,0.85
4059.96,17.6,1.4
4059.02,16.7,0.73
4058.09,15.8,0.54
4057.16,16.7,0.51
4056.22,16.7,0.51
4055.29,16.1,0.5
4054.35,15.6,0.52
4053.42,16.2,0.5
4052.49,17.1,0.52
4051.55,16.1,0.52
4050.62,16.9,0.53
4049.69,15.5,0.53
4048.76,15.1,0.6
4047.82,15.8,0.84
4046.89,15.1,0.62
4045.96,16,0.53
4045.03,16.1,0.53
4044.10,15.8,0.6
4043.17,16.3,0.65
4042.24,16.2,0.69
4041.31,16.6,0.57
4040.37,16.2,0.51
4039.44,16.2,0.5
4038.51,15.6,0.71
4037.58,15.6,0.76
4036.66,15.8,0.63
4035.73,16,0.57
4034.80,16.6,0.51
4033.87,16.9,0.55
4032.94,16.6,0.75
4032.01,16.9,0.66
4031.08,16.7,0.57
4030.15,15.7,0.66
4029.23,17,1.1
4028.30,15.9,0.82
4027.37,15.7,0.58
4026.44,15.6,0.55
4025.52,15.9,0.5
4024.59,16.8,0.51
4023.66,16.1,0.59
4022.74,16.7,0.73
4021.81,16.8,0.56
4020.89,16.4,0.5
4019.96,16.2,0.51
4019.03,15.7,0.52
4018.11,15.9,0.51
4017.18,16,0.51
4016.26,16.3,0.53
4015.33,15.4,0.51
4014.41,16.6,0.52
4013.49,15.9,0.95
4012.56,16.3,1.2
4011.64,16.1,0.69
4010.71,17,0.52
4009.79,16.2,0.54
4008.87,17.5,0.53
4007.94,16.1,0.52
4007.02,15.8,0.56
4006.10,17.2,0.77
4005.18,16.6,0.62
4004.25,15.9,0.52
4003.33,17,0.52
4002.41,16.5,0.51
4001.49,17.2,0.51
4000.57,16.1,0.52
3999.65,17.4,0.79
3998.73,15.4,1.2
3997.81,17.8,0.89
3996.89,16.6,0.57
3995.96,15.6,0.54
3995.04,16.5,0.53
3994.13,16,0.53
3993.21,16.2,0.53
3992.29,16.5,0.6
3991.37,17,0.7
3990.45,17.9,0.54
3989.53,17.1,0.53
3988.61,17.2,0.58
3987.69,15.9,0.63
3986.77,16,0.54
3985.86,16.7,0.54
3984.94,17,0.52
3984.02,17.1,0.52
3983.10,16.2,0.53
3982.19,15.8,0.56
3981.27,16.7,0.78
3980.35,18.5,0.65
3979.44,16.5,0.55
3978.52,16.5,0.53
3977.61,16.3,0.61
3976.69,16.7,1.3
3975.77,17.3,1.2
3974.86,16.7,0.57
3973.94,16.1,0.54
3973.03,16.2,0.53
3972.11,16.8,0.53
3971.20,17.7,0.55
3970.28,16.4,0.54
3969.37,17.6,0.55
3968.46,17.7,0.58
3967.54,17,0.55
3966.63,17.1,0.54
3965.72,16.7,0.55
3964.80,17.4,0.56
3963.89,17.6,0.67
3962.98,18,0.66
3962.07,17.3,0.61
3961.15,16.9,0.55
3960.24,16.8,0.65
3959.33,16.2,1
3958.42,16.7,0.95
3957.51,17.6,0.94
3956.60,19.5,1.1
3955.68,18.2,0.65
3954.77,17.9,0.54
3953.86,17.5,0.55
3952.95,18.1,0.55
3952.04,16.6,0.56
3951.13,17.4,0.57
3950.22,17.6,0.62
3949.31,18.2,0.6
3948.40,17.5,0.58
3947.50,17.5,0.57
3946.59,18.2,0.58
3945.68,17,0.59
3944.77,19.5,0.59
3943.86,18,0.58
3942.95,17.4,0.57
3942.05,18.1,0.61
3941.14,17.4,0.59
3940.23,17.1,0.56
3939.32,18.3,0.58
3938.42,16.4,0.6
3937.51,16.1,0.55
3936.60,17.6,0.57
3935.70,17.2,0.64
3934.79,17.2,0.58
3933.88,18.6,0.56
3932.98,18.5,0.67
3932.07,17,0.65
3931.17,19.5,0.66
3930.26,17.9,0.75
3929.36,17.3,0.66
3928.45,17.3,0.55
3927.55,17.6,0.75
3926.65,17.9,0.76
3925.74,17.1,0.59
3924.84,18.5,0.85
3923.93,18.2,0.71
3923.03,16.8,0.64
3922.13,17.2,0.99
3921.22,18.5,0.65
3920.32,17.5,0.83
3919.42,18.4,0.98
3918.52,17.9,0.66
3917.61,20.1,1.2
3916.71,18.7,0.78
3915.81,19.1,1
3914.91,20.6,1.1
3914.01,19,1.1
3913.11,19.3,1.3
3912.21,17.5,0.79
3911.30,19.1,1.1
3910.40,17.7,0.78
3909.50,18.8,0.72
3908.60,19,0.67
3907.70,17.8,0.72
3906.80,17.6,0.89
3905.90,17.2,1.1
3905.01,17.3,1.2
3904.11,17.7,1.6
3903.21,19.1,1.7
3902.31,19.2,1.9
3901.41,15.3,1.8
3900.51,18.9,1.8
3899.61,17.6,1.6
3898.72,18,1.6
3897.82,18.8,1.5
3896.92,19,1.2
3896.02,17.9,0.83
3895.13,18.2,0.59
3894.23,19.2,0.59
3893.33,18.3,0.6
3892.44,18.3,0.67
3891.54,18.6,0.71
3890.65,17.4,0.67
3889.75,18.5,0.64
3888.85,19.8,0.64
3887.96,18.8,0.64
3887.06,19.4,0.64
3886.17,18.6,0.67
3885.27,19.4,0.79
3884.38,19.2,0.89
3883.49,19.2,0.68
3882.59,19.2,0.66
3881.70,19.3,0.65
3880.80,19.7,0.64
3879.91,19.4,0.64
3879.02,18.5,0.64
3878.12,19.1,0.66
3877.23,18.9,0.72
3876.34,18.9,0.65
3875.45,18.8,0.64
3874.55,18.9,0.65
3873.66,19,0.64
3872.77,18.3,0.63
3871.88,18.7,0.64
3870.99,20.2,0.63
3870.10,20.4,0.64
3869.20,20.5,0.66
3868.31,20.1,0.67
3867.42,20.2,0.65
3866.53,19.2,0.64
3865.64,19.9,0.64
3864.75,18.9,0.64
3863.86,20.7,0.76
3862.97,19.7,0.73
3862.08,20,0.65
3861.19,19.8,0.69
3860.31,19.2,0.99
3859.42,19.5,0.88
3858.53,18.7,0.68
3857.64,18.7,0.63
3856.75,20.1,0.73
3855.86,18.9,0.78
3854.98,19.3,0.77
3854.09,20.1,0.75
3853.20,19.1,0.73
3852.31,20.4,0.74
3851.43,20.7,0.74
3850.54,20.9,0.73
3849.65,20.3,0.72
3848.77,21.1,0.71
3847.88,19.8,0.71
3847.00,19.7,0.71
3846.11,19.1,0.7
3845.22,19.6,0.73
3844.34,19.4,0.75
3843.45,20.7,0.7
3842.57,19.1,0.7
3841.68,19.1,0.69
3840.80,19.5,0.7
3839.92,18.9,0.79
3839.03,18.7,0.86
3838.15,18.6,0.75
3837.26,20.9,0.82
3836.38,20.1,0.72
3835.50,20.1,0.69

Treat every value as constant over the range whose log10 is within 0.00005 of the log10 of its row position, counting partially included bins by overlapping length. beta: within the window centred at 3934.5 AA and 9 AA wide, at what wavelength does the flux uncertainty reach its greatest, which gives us 3930.26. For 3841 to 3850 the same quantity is 3844.34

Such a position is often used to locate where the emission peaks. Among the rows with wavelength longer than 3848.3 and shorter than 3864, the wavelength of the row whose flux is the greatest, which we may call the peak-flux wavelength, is 3848.77 AA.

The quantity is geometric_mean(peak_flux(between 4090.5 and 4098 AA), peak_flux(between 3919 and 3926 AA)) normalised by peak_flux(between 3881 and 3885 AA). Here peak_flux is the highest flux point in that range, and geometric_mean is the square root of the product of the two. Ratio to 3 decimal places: 0.905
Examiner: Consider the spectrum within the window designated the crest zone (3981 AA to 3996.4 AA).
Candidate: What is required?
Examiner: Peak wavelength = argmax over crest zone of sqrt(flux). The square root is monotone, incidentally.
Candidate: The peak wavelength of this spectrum 3990.45 AA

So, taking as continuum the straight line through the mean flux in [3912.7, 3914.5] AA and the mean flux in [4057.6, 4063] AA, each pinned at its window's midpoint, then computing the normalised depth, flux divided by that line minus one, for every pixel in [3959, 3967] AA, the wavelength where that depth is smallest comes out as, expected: 3959.33 AA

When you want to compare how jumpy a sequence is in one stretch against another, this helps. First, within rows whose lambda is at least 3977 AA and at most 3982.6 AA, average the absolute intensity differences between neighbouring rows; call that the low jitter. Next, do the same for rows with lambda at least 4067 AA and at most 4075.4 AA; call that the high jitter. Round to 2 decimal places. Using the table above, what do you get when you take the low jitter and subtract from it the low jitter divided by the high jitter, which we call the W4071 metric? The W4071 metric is -0.80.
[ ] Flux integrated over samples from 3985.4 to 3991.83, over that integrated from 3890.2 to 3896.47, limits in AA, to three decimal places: 0.944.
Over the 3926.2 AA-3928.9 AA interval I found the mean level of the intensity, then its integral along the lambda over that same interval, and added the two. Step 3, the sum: 65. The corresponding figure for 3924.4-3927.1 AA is 66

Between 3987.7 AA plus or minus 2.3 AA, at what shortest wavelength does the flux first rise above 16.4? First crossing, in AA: 3985.86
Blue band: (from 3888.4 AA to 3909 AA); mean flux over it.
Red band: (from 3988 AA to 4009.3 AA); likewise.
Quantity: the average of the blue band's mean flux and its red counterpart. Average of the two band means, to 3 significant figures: 17.4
